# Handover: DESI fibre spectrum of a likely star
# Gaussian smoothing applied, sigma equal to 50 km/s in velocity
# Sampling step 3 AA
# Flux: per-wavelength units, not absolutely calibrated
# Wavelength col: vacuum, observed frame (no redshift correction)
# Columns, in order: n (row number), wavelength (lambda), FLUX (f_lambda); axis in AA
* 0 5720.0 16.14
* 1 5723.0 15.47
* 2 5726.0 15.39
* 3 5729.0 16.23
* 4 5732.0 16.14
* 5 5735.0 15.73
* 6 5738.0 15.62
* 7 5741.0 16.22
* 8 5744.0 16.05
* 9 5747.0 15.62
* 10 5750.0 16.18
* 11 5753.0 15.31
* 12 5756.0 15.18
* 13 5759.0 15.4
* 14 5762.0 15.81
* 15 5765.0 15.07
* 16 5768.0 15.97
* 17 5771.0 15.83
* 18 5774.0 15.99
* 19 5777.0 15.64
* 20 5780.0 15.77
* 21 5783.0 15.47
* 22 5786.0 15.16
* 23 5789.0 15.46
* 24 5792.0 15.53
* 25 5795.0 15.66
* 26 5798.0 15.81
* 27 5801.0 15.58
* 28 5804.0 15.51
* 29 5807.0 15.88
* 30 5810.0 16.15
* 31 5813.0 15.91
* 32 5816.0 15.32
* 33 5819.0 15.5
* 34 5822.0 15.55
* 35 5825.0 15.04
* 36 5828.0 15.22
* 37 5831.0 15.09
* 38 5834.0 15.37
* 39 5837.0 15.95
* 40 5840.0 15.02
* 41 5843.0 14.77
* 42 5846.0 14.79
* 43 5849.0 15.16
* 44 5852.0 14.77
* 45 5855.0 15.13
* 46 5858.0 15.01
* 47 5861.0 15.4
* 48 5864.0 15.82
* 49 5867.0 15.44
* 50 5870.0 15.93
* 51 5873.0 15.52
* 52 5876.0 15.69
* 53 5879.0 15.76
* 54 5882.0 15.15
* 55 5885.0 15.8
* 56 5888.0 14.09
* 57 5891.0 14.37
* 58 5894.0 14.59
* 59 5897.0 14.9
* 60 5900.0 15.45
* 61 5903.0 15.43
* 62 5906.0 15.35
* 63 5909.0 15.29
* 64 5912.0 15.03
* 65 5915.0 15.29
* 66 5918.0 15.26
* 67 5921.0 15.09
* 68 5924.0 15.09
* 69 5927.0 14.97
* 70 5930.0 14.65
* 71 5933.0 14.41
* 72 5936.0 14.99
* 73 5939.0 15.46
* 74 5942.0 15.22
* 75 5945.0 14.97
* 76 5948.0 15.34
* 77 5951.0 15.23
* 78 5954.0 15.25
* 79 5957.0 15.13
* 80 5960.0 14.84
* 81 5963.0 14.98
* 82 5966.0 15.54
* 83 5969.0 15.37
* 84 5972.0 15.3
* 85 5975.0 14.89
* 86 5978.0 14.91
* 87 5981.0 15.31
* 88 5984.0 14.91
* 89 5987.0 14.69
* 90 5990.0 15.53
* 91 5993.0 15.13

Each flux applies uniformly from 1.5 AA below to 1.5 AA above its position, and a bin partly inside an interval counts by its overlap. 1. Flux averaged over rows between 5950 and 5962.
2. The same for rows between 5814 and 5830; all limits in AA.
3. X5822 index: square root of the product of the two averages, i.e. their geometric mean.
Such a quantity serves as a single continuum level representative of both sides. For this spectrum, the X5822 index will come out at 15.22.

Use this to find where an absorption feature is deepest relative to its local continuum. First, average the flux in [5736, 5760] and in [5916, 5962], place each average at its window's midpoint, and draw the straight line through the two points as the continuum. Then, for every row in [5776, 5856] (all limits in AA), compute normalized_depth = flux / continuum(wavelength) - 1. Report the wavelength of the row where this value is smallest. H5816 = 5843.0 AA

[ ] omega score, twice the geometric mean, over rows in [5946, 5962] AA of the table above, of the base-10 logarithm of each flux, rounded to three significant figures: 2.36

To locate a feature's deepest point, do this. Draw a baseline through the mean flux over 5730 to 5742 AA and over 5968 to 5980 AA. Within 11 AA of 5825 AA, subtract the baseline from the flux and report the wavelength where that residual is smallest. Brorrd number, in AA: 5825.0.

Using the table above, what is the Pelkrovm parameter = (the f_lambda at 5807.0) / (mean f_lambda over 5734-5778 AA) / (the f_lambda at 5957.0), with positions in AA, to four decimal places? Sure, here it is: 0.0668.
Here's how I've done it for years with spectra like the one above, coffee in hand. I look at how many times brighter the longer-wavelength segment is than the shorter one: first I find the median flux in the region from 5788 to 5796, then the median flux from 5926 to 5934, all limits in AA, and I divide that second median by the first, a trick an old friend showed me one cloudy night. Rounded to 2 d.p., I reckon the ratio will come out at 0.94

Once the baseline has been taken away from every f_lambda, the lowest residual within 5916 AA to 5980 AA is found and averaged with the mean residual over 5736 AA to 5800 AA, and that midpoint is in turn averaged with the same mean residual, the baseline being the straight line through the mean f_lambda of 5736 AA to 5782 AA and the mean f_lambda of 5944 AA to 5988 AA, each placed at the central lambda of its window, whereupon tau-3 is -0.221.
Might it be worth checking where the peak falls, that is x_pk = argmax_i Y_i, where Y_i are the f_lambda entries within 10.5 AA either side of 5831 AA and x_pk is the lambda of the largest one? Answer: 5837.0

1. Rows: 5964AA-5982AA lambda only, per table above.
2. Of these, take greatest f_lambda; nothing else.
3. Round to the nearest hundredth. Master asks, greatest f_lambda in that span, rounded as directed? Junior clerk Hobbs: 15.54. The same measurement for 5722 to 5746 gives 16.23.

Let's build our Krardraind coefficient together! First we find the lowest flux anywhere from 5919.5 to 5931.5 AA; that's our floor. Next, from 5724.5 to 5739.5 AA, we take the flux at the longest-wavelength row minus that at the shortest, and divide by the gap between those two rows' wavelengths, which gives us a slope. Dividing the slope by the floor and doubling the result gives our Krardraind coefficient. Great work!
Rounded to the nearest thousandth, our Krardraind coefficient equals 0.003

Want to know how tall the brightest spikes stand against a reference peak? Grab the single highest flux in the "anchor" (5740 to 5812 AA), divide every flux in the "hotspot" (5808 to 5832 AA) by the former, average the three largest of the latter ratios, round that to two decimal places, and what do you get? 0.98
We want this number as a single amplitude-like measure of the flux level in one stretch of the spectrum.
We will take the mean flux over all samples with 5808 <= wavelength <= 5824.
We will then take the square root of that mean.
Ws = 3.96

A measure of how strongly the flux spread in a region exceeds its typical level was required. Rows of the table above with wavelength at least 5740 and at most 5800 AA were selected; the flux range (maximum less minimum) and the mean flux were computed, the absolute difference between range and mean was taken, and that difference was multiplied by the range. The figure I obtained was 16.7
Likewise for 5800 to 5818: 12.4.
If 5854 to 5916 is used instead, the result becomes 24.7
